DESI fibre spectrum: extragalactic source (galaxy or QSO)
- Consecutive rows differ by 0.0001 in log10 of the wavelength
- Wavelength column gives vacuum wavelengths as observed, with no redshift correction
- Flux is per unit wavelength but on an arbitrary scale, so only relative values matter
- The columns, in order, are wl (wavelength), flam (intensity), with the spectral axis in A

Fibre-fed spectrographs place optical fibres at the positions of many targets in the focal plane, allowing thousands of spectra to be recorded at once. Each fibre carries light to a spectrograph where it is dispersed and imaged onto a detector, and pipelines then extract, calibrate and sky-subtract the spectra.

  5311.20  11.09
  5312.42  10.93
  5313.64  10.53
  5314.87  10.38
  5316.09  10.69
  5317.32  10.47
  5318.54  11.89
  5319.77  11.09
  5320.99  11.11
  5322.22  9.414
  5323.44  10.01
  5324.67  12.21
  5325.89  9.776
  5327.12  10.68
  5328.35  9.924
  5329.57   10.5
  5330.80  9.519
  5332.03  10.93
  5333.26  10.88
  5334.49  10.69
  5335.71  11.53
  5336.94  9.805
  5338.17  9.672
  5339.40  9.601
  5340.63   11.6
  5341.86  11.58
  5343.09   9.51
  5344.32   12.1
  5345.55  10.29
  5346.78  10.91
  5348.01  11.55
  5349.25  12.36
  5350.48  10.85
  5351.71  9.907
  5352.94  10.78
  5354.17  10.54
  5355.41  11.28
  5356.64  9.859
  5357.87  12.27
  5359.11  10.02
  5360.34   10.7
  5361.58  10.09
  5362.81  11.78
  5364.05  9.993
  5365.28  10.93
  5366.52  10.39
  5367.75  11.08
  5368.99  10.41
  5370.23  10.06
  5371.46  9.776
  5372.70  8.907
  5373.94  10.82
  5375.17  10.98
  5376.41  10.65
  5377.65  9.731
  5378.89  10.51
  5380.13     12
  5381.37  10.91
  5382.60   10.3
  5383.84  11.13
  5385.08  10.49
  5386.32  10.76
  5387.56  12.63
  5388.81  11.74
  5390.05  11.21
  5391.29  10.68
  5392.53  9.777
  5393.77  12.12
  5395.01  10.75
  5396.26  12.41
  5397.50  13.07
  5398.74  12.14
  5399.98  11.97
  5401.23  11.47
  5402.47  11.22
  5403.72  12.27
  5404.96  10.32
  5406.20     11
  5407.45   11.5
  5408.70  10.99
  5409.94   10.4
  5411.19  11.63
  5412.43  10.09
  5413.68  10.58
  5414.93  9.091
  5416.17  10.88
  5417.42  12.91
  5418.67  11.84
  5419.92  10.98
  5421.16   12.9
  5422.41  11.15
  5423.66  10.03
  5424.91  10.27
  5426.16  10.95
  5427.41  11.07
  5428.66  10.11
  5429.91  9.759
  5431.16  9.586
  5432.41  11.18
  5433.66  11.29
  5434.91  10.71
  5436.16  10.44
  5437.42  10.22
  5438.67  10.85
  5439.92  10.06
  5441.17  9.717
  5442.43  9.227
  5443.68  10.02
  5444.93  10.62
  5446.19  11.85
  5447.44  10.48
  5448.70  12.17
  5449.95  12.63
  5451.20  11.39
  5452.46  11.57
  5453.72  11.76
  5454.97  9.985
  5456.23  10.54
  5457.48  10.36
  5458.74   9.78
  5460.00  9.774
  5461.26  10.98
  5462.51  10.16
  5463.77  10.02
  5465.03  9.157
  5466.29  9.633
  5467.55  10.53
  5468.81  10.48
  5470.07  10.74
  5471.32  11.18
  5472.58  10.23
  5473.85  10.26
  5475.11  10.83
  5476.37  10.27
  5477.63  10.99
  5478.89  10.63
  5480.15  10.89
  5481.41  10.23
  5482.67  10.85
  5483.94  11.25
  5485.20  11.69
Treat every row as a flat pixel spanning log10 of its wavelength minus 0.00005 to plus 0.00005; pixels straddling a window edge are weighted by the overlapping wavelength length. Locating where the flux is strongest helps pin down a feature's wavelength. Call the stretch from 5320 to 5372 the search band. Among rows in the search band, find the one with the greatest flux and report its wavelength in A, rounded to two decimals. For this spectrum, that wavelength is 5349.25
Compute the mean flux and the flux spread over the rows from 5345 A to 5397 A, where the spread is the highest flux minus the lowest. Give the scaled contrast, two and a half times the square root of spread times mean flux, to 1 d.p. 15.9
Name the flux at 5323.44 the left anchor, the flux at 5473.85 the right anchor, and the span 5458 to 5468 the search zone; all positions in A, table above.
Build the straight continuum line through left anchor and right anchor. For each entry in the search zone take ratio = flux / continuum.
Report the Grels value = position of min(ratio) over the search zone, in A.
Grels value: 5465.03 A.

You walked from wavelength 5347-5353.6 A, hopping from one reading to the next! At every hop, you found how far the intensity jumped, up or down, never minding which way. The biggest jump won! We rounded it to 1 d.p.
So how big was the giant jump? 1.5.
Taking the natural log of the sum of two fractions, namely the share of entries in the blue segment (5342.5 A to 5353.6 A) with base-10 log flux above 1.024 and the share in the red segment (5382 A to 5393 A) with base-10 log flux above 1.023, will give 0.3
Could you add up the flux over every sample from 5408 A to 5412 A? 33.0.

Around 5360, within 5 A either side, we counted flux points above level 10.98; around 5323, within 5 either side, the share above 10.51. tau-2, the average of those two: 1.81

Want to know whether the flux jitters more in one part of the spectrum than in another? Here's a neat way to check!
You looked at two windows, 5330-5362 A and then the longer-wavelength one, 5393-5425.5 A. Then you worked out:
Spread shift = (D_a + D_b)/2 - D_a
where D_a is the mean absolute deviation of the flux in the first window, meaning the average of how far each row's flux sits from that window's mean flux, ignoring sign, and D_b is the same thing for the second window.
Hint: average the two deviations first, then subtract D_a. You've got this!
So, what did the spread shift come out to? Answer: 0.05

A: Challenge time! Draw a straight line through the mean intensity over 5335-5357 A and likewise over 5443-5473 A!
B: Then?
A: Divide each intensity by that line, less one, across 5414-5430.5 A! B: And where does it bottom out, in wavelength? 5414.93 A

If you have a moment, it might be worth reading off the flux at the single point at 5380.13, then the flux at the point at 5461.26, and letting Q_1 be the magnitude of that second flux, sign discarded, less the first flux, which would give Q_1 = -1.0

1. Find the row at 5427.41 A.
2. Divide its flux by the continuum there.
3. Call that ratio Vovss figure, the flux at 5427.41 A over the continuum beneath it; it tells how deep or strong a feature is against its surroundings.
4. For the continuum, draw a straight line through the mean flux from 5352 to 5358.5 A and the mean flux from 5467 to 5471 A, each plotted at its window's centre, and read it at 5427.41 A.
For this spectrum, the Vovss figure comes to 1.03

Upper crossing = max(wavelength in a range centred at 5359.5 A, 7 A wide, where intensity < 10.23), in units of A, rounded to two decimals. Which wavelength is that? 5361.58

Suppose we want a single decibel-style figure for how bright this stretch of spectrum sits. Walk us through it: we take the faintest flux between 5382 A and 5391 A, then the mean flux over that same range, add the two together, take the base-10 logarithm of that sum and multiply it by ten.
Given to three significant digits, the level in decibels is 13.3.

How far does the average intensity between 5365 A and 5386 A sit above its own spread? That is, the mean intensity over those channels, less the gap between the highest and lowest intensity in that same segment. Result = 7.4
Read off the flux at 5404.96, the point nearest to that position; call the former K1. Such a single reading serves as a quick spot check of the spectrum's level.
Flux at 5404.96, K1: 10.32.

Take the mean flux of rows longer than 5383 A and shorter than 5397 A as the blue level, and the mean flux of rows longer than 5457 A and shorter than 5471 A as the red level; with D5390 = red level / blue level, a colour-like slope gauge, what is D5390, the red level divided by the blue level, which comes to 0.90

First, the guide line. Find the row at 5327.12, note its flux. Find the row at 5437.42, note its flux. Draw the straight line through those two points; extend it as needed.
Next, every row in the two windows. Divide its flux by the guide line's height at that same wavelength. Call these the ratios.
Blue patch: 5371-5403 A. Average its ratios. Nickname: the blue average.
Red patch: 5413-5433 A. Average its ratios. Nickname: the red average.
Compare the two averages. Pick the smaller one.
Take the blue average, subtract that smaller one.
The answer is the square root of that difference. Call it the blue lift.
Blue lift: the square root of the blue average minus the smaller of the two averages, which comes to 0.10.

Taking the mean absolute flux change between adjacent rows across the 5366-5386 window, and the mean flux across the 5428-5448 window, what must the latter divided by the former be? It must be 13.4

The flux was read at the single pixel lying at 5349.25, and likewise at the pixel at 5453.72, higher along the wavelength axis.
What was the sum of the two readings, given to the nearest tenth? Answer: 24.1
